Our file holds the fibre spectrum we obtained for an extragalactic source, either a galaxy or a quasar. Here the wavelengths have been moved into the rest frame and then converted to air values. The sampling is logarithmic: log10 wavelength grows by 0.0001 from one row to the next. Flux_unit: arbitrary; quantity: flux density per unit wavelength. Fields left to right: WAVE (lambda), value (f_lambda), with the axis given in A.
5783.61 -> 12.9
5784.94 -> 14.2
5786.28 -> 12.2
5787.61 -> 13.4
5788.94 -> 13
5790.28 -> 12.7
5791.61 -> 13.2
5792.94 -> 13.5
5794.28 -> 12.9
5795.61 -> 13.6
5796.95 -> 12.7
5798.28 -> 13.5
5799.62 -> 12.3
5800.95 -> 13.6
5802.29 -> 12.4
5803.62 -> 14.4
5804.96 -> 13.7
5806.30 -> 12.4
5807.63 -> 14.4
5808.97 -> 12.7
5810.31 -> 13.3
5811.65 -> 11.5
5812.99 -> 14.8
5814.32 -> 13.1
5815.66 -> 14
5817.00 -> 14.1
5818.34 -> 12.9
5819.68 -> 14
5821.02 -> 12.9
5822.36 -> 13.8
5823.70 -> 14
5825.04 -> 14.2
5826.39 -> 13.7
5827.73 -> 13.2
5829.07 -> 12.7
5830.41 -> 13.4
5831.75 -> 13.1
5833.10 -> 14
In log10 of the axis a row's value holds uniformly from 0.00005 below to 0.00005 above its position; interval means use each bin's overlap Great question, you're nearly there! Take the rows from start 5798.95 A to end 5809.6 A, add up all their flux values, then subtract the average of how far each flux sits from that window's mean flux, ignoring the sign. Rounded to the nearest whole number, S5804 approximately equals 105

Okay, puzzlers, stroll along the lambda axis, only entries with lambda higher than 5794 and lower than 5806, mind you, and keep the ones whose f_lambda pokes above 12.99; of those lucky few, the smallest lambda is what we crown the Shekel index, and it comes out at 5795.61 A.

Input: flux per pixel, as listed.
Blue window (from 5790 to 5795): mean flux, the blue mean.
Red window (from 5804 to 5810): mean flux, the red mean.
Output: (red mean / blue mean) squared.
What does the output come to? 1.03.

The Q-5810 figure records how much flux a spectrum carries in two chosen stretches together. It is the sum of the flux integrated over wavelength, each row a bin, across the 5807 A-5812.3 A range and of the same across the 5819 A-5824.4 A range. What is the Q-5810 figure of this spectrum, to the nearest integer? 143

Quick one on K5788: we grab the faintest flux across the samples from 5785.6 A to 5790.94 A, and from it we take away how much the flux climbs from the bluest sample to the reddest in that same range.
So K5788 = 11.7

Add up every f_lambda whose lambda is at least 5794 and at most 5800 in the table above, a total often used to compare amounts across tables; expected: 65.0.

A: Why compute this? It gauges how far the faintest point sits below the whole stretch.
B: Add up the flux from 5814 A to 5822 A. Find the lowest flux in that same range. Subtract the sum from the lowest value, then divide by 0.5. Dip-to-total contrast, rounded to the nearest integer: -136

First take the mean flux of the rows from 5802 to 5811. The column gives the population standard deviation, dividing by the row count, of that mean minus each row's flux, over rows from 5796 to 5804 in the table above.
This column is 0.75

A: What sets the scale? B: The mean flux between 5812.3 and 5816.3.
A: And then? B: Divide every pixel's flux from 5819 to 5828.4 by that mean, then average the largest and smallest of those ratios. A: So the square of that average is 0.94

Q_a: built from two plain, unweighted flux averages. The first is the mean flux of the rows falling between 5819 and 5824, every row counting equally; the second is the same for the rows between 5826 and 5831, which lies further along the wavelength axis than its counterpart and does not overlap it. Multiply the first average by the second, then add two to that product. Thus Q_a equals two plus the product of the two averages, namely 183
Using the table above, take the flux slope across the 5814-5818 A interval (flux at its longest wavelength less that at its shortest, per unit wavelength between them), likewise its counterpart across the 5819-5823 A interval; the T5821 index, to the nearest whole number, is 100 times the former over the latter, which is -500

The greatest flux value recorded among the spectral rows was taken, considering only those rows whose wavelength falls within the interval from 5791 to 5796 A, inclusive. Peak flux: 13.6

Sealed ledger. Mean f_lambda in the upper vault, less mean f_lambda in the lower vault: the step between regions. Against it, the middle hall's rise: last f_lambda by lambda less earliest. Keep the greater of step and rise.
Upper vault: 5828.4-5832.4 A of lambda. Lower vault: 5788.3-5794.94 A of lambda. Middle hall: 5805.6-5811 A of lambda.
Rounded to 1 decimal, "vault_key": 0.9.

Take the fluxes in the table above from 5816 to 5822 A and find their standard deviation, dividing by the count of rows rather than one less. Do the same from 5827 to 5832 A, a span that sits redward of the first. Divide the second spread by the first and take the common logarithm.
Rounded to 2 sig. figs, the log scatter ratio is -0.35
